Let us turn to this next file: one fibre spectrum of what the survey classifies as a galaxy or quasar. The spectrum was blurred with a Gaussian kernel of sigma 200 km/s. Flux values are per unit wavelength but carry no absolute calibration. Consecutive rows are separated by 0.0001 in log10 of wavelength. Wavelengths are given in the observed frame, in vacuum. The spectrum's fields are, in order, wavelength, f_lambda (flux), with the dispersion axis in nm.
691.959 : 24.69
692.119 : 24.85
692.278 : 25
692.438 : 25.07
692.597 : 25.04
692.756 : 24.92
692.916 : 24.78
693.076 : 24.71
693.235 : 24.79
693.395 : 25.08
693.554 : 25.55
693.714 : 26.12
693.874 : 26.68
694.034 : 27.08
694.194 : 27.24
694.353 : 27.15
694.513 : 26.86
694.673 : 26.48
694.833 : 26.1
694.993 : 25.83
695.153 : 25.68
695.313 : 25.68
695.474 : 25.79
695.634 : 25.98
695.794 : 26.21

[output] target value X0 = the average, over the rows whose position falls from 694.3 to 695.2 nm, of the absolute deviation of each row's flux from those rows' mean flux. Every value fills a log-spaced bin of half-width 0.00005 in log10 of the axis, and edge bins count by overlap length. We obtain 0.48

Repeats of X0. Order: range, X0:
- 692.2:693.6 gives 0.17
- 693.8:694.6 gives 0.19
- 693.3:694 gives 0.54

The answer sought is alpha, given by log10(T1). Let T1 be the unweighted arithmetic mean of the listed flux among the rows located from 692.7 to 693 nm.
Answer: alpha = 1.395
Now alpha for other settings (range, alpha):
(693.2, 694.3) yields 1.416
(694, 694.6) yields 1.433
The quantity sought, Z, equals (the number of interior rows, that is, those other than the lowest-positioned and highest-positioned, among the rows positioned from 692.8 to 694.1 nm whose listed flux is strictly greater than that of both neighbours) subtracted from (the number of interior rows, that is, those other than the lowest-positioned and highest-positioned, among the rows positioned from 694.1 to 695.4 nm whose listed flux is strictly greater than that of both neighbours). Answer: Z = 0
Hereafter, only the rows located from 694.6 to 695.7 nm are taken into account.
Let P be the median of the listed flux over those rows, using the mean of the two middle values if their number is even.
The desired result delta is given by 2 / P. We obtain 0.077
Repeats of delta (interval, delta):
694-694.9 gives 0.074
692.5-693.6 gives 0.080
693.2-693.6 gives 0.080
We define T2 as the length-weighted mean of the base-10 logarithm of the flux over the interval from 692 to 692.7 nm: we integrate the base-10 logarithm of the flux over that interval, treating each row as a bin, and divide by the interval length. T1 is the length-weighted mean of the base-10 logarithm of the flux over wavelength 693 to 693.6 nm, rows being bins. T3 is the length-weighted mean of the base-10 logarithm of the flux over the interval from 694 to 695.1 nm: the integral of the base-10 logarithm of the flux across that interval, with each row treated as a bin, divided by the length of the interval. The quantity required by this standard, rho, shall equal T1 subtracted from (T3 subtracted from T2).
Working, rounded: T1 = 1.40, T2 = 1.40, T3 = 1.426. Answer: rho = -1.43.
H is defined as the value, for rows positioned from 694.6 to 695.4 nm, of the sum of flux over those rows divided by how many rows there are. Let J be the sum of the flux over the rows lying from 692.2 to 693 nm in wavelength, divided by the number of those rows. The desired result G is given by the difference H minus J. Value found 1.0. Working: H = 26.0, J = 25.0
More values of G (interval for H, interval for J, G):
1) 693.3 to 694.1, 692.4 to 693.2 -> 1.2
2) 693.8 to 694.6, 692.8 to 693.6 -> 2.0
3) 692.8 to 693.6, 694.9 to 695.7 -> -0.8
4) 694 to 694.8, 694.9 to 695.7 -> 1.2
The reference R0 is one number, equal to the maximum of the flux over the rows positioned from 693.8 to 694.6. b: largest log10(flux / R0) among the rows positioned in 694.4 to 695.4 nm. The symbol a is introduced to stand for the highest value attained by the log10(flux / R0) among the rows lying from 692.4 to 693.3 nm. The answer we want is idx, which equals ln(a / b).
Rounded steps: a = -0.036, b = -0.006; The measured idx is 1.78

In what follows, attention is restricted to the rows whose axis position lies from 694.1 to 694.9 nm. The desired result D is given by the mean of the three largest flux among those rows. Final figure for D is 27.1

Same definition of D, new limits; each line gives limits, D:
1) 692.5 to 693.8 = 25.6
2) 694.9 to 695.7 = 25.9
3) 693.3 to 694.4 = 27.2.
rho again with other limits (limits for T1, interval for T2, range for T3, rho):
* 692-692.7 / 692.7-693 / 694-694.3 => -1.44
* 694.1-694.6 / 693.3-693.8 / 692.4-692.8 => -1.43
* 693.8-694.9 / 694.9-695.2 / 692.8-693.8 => -1.42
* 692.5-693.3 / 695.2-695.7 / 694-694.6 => -1.42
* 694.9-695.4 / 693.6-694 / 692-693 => -1.39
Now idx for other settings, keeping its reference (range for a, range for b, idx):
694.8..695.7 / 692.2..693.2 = -0.66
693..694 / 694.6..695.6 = -0.31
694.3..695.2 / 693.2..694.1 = -0.58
